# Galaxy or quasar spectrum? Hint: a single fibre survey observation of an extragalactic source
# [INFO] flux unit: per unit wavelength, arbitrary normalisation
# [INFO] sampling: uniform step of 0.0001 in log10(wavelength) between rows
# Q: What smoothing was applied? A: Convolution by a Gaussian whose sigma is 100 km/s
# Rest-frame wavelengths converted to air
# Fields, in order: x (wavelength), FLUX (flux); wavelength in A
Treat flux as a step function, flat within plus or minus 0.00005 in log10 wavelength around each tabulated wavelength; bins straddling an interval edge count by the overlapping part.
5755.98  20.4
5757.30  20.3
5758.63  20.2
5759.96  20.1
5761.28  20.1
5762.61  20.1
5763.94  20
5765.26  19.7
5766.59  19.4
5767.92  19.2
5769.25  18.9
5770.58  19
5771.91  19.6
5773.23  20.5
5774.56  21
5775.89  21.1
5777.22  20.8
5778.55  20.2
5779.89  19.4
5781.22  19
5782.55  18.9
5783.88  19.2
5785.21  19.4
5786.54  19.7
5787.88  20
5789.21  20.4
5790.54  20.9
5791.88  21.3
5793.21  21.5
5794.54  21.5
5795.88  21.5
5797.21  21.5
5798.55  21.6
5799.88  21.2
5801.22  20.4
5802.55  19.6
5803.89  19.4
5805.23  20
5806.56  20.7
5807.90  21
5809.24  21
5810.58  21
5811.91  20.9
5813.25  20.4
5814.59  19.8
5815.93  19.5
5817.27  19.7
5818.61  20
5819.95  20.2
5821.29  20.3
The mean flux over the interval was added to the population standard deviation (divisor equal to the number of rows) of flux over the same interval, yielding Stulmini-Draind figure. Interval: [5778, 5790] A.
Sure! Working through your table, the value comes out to 20.1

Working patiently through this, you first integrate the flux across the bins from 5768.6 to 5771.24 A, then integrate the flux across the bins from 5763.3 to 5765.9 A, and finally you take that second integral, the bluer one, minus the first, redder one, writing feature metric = 2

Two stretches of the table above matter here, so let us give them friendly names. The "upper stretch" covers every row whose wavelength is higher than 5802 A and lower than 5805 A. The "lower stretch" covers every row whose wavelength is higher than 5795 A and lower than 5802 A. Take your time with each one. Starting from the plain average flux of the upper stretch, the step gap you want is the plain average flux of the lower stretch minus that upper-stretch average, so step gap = 1.7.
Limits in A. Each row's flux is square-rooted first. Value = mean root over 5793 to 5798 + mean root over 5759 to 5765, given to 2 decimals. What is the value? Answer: 9.12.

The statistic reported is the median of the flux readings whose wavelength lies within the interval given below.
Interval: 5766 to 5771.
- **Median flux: 19.1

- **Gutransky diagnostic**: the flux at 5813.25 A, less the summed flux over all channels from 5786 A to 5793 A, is -82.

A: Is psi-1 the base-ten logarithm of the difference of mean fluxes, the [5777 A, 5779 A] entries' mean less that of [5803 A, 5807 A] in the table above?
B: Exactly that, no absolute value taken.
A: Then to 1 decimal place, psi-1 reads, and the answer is -0.3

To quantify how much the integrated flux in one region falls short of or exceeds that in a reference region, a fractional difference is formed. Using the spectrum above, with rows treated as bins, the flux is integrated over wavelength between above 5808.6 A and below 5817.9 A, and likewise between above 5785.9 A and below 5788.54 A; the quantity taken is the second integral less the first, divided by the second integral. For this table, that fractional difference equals -2.6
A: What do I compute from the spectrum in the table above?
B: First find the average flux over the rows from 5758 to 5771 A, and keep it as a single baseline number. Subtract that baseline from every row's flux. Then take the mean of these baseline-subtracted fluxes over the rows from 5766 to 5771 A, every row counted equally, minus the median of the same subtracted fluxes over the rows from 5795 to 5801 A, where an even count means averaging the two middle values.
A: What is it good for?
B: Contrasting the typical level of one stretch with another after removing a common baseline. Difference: -2.4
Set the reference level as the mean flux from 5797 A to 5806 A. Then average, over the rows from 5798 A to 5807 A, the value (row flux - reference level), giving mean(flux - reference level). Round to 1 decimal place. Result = -0.1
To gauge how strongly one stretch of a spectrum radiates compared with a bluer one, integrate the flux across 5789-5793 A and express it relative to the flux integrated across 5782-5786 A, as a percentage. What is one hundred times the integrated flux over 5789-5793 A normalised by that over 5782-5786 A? 109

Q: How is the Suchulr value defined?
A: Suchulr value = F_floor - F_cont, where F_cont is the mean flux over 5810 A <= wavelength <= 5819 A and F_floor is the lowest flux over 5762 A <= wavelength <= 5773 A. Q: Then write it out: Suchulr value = -1.3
